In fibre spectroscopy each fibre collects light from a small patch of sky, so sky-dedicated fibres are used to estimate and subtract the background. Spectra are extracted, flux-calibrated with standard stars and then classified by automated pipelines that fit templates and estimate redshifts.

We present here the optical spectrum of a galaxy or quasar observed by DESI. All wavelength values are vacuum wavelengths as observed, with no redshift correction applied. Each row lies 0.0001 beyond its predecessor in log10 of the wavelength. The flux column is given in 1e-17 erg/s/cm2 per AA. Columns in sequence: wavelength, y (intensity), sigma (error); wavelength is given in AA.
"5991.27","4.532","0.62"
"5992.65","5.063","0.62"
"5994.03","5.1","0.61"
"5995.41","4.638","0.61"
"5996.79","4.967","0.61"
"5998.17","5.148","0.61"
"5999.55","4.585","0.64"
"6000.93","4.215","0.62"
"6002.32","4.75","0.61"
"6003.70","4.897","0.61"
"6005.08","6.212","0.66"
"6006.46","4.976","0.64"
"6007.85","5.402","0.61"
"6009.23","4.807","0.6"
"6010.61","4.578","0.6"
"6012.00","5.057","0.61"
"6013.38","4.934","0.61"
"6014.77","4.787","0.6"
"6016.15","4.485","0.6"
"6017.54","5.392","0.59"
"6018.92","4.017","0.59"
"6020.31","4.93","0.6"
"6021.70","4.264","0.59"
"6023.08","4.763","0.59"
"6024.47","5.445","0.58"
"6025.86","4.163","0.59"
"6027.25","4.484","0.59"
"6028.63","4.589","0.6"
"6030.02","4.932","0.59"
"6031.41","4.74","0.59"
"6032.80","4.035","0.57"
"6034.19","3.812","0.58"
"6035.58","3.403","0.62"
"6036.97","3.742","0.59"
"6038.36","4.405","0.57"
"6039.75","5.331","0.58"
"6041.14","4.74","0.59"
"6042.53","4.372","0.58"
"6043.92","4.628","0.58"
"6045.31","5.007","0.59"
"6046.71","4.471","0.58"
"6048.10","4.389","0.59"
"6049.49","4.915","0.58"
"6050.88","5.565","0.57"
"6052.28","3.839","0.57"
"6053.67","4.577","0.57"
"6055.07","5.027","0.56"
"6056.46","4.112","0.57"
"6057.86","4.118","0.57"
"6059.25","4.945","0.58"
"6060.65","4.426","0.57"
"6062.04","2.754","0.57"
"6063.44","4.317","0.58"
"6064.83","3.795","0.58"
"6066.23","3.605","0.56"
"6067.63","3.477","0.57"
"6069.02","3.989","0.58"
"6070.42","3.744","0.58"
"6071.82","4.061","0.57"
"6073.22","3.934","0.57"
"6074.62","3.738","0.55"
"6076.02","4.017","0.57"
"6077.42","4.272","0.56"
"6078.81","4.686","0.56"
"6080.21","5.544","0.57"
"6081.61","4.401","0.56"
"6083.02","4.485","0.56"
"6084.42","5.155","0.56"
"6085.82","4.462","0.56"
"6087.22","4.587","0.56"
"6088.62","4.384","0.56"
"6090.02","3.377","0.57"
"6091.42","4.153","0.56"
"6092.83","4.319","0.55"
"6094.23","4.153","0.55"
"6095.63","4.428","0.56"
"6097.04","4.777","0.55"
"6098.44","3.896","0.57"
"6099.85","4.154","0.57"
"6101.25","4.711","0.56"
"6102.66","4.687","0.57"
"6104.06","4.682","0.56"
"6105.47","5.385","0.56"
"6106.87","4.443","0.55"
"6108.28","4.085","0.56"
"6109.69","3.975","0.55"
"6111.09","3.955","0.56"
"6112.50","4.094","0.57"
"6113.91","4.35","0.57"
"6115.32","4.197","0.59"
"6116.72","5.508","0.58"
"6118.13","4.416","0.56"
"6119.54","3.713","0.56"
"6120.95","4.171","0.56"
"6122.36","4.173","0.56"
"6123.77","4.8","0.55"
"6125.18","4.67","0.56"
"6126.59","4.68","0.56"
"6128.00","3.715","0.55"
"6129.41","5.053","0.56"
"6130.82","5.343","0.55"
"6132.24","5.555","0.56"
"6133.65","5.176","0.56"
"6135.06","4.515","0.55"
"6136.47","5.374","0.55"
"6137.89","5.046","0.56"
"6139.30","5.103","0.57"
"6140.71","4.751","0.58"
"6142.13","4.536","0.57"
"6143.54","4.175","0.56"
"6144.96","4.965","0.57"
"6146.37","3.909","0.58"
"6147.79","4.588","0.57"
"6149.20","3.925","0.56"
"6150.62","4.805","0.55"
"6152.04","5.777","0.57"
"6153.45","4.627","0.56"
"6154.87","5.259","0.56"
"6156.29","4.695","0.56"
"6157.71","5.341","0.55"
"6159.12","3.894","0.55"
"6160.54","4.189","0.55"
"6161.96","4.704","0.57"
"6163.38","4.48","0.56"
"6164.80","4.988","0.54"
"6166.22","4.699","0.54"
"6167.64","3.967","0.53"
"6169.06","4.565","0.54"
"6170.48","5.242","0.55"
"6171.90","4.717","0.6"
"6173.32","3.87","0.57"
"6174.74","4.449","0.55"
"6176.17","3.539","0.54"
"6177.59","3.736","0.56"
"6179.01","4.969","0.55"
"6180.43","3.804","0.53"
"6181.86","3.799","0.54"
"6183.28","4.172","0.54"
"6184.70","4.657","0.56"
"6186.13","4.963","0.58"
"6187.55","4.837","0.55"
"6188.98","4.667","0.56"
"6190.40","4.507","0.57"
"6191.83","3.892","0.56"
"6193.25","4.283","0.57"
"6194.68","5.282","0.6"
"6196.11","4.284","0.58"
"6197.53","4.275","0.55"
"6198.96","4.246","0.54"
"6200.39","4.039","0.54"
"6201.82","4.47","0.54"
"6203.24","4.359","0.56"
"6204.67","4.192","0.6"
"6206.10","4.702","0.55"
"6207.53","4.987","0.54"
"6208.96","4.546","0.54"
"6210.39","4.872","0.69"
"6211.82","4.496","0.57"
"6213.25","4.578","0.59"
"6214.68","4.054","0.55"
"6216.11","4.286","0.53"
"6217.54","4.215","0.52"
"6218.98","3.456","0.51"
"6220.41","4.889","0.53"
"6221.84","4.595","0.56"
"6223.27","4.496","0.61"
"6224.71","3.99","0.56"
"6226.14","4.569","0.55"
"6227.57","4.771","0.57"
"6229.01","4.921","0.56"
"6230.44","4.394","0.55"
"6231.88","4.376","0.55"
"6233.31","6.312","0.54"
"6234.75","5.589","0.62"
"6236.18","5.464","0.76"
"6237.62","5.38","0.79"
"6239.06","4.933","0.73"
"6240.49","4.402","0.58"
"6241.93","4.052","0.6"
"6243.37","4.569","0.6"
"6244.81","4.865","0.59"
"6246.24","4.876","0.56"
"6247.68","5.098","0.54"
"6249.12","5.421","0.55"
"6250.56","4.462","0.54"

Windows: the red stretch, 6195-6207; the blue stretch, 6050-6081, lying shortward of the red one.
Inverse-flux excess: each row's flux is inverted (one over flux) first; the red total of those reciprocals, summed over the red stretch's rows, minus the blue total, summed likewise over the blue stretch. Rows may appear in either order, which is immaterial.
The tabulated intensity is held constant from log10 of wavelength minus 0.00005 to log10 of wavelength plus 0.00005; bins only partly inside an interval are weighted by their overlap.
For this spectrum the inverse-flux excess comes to -3.5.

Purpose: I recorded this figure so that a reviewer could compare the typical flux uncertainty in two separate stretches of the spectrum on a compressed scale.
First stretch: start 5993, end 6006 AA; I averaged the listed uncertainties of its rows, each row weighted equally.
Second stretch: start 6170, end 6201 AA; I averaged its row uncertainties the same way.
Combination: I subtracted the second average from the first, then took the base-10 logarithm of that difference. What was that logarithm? -1.2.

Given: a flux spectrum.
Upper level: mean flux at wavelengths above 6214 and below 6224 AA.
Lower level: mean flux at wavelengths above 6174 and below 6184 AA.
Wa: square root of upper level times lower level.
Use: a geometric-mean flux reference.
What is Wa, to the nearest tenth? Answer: 4.2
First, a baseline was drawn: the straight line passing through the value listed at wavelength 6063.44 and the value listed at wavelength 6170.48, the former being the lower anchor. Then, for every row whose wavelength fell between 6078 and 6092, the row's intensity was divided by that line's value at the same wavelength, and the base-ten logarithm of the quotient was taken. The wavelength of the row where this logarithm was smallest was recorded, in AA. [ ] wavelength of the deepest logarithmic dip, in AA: 6090.02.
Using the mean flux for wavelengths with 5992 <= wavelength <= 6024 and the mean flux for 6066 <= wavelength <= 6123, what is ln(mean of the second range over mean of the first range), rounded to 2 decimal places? -0.12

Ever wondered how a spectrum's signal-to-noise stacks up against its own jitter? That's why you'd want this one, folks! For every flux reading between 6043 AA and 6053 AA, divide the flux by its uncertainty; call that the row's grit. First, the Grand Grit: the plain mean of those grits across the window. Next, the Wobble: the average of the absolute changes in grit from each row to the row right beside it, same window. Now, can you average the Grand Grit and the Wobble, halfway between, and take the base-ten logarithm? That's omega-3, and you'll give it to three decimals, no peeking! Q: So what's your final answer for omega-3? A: 0.664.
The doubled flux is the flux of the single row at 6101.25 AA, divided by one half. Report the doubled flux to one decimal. 9.4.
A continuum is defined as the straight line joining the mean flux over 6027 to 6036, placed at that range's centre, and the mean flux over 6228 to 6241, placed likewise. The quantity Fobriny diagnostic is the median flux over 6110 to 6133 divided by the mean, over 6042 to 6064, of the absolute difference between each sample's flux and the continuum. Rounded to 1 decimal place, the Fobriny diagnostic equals 9.8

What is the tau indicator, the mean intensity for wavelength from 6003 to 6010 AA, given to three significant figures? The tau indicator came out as 5.26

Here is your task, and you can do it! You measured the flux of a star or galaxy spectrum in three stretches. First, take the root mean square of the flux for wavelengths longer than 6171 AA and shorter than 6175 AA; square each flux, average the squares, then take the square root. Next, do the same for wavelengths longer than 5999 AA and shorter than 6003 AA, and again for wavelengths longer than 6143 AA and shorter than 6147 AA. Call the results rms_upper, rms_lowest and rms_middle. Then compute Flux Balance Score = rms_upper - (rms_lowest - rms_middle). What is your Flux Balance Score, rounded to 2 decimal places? 4.21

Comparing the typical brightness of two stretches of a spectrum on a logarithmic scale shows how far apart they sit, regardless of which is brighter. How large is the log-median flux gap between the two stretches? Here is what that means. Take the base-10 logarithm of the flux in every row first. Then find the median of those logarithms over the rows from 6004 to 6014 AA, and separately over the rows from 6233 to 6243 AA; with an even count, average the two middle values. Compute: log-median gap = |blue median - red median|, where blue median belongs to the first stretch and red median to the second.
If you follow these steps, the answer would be 0.034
